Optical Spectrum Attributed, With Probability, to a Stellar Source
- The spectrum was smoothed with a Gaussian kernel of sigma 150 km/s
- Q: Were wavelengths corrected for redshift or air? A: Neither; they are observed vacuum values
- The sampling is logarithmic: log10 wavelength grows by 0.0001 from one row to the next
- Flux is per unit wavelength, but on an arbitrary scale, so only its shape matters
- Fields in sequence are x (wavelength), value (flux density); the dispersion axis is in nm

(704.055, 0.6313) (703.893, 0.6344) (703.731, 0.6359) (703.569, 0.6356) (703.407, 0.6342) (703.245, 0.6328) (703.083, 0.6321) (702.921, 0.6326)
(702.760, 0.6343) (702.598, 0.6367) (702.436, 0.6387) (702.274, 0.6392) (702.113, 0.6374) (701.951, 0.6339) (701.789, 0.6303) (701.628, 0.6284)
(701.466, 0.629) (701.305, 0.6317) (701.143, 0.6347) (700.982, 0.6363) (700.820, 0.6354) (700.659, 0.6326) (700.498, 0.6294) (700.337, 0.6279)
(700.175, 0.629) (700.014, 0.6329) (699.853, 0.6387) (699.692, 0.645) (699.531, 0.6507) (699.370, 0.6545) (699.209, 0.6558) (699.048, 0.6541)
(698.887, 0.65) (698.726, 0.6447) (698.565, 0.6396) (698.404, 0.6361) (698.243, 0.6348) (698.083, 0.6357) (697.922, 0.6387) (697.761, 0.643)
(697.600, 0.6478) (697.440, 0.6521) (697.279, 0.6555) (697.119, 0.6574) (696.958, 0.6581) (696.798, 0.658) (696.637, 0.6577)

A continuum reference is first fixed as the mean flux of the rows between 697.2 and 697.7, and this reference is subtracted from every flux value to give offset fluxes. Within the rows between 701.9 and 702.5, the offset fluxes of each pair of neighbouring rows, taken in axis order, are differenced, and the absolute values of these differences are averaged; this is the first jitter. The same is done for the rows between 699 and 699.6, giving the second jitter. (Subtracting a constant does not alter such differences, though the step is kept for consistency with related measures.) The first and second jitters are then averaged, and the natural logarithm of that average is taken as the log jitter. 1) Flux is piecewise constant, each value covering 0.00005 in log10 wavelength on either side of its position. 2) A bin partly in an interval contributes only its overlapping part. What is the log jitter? -6.17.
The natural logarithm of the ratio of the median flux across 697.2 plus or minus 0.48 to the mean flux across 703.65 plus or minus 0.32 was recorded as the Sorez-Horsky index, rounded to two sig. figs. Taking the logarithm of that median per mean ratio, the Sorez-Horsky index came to 0.033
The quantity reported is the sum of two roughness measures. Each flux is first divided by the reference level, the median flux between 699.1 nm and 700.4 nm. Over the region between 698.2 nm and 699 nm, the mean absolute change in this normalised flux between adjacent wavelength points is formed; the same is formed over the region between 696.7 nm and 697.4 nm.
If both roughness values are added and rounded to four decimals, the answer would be 0.0073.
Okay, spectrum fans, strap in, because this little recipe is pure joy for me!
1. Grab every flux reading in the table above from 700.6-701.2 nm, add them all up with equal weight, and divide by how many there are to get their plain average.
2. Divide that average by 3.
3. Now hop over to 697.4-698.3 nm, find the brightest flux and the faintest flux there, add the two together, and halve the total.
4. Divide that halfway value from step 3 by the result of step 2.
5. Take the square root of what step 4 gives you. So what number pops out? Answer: 1.74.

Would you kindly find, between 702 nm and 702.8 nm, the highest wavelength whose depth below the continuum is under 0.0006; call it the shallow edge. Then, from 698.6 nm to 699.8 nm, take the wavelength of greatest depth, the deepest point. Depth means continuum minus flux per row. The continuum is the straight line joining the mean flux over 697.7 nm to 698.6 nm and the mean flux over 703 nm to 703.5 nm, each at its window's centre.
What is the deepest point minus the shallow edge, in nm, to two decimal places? -4.03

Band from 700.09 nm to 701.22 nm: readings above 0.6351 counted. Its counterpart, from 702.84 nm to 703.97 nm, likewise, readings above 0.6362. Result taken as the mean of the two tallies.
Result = 1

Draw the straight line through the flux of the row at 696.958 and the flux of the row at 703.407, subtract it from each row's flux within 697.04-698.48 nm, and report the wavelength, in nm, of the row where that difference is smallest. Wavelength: 698.243 nm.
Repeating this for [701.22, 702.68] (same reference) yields 701.466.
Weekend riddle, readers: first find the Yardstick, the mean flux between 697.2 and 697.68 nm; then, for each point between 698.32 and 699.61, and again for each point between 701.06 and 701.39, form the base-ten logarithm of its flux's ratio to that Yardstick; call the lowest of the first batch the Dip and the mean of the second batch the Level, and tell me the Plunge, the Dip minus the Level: 0.0020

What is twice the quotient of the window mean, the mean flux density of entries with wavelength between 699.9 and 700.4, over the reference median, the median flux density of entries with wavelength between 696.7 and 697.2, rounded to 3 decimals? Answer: 1.915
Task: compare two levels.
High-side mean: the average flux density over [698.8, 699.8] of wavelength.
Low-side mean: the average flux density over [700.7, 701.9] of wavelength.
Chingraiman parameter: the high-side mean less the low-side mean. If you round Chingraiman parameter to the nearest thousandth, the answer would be 0.019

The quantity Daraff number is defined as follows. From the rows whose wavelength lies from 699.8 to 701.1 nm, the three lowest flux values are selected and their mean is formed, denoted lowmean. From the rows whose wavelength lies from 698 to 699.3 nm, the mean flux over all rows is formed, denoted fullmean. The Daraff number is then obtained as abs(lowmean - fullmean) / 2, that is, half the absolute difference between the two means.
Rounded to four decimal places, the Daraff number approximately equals 0.0075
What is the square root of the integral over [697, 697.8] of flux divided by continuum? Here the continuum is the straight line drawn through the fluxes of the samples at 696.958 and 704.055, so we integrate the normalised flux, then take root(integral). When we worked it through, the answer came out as 0.89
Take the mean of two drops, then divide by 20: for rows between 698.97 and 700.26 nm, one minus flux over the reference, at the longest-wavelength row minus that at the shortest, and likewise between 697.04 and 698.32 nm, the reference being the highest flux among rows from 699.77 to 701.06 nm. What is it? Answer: 0.0019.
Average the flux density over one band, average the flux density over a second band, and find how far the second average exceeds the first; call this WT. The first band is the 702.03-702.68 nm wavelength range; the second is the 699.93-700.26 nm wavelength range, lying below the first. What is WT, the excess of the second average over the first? -0.007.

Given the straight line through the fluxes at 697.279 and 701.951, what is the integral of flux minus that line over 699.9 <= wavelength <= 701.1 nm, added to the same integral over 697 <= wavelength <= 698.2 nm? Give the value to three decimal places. -0.018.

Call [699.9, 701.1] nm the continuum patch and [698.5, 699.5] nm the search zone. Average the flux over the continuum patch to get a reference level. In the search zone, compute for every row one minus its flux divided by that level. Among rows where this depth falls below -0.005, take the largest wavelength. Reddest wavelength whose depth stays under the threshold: 699.370 nm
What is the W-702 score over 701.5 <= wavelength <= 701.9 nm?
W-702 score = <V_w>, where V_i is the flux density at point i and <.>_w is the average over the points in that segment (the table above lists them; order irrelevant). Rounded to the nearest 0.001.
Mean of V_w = 0.629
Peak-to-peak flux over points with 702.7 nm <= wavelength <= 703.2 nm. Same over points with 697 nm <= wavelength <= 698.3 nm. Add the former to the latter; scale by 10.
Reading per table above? 0.25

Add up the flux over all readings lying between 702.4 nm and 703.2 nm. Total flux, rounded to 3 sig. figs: 3.17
